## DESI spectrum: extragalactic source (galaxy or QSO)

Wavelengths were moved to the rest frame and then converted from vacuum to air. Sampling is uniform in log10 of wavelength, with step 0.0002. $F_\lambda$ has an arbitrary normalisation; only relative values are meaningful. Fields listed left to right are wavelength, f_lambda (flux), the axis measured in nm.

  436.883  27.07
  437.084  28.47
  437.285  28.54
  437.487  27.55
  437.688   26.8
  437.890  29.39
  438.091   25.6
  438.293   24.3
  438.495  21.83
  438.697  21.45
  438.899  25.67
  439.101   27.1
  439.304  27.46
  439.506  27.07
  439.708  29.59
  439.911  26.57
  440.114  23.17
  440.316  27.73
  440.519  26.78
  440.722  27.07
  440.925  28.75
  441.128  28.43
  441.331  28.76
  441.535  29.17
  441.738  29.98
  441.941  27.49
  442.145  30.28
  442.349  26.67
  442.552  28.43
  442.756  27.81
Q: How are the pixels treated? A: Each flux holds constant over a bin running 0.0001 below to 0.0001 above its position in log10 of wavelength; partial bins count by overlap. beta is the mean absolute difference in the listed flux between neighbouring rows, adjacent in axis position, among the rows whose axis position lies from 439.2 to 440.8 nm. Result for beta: 2.2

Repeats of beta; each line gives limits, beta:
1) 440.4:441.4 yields 0.7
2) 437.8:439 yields 2.4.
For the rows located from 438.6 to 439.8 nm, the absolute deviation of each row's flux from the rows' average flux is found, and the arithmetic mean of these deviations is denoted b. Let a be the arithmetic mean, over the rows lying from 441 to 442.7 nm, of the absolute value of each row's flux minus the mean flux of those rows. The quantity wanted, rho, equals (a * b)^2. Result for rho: 2.9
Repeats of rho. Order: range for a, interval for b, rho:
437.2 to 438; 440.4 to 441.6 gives 0.5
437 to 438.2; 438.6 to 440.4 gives 3.9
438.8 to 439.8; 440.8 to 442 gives 0.2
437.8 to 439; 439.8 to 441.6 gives 8.3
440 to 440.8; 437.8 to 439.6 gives 9.2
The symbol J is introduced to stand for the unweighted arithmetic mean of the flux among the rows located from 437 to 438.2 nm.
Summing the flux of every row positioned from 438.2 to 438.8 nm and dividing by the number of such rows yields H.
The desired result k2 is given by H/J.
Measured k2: 0.81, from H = 22.5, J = 27.7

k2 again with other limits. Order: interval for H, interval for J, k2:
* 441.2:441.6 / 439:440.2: 1.08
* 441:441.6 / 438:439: 1.21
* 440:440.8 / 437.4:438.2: 0.96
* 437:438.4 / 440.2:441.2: 0.98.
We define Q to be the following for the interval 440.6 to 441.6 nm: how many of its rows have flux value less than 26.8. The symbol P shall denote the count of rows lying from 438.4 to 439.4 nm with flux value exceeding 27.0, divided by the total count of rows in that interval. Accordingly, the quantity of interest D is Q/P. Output 0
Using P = 0.40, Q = 0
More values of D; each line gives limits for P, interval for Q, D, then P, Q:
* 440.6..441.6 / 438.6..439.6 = 2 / 1.00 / 2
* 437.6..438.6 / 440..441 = 10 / 0.20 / 2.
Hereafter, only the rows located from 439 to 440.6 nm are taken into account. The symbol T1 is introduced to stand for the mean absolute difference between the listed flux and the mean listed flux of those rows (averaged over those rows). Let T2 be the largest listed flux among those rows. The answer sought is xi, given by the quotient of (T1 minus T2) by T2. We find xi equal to -0.96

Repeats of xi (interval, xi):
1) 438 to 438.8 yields -0.94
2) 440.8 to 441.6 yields -0.99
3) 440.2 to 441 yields -0.98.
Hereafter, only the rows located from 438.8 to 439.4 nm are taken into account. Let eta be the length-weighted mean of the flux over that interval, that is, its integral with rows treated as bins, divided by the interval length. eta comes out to 26.7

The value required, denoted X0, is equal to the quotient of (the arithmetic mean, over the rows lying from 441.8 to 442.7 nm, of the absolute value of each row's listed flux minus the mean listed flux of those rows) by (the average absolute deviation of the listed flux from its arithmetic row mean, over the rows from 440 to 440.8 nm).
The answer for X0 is 0.8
